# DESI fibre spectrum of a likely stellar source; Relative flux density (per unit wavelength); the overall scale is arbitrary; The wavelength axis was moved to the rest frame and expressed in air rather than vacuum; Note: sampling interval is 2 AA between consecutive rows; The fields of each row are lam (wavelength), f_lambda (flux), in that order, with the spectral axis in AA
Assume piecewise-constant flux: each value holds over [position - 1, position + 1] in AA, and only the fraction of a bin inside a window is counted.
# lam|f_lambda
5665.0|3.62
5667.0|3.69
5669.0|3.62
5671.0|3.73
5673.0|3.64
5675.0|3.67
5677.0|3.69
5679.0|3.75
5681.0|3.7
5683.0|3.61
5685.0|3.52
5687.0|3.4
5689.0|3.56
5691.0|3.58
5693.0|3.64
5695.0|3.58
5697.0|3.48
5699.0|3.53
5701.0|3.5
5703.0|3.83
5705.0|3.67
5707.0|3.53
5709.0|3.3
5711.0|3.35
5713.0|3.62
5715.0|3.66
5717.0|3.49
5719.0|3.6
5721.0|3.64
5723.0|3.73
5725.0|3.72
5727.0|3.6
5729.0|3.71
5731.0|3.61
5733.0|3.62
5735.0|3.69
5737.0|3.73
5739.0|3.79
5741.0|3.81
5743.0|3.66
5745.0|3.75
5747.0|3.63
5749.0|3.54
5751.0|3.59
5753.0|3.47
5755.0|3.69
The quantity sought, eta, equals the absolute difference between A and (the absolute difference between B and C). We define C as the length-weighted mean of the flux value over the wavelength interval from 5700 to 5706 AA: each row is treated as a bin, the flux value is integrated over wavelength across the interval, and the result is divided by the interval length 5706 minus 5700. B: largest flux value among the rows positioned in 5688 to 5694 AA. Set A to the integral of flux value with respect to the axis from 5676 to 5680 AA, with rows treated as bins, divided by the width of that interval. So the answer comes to 3.7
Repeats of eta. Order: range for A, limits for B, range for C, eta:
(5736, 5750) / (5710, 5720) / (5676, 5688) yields 3.7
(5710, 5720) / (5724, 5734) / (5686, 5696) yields 3.4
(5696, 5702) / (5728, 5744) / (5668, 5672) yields 3.4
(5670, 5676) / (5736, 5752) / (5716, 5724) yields 3.5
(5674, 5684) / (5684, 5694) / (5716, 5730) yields 3.7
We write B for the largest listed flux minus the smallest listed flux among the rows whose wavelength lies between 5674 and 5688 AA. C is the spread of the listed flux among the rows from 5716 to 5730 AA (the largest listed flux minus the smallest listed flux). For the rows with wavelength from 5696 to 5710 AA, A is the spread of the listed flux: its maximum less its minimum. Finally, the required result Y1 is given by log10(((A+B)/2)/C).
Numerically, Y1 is 0.26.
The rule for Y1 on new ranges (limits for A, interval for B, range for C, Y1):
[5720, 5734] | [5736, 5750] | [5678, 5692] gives -0.24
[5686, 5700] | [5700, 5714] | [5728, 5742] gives 0.28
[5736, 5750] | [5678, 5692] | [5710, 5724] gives -0.09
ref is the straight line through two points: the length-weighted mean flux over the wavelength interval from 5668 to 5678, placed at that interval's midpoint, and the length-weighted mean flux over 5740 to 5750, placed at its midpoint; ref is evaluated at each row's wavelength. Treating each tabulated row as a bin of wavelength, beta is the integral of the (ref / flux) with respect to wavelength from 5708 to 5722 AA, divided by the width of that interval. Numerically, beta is 1.04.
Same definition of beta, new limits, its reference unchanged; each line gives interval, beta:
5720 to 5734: 1.00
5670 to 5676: 1.00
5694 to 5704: 1.03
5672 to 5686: 1.00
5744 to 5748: 1.00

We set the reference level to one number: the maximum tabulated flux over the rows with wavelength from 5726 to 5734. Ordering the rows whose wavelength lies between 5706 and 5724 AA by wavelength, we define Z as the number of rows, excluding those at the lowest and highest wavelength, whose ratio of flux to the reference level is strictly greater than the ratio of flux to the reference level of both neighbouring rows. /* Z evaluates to 1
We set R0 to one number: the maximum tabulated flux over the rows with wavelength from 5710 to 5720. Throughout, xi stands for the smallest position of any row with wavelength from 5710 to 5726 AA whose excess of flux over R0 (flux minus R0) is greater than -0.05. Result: 5713.0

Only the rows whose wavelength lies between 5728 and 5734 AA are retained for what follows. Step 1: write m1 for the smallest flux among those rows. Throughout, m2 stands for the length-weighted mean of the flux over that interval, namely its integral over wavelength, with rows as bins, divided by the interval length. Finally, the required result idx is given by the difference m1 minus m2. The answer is -0.04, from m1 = 3.61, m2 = 3.65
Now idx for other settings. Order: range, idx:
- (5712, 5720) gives -0.10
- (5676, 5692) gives -0.20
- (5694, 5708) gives -0.11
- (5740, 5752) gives -0.12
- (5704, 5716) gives -0.22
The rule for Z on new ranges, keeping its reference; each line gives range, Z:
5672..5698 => 2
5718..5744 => 3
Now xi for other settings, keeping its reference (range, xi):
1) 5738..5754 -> 5739.0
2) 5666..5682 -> 5667.0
